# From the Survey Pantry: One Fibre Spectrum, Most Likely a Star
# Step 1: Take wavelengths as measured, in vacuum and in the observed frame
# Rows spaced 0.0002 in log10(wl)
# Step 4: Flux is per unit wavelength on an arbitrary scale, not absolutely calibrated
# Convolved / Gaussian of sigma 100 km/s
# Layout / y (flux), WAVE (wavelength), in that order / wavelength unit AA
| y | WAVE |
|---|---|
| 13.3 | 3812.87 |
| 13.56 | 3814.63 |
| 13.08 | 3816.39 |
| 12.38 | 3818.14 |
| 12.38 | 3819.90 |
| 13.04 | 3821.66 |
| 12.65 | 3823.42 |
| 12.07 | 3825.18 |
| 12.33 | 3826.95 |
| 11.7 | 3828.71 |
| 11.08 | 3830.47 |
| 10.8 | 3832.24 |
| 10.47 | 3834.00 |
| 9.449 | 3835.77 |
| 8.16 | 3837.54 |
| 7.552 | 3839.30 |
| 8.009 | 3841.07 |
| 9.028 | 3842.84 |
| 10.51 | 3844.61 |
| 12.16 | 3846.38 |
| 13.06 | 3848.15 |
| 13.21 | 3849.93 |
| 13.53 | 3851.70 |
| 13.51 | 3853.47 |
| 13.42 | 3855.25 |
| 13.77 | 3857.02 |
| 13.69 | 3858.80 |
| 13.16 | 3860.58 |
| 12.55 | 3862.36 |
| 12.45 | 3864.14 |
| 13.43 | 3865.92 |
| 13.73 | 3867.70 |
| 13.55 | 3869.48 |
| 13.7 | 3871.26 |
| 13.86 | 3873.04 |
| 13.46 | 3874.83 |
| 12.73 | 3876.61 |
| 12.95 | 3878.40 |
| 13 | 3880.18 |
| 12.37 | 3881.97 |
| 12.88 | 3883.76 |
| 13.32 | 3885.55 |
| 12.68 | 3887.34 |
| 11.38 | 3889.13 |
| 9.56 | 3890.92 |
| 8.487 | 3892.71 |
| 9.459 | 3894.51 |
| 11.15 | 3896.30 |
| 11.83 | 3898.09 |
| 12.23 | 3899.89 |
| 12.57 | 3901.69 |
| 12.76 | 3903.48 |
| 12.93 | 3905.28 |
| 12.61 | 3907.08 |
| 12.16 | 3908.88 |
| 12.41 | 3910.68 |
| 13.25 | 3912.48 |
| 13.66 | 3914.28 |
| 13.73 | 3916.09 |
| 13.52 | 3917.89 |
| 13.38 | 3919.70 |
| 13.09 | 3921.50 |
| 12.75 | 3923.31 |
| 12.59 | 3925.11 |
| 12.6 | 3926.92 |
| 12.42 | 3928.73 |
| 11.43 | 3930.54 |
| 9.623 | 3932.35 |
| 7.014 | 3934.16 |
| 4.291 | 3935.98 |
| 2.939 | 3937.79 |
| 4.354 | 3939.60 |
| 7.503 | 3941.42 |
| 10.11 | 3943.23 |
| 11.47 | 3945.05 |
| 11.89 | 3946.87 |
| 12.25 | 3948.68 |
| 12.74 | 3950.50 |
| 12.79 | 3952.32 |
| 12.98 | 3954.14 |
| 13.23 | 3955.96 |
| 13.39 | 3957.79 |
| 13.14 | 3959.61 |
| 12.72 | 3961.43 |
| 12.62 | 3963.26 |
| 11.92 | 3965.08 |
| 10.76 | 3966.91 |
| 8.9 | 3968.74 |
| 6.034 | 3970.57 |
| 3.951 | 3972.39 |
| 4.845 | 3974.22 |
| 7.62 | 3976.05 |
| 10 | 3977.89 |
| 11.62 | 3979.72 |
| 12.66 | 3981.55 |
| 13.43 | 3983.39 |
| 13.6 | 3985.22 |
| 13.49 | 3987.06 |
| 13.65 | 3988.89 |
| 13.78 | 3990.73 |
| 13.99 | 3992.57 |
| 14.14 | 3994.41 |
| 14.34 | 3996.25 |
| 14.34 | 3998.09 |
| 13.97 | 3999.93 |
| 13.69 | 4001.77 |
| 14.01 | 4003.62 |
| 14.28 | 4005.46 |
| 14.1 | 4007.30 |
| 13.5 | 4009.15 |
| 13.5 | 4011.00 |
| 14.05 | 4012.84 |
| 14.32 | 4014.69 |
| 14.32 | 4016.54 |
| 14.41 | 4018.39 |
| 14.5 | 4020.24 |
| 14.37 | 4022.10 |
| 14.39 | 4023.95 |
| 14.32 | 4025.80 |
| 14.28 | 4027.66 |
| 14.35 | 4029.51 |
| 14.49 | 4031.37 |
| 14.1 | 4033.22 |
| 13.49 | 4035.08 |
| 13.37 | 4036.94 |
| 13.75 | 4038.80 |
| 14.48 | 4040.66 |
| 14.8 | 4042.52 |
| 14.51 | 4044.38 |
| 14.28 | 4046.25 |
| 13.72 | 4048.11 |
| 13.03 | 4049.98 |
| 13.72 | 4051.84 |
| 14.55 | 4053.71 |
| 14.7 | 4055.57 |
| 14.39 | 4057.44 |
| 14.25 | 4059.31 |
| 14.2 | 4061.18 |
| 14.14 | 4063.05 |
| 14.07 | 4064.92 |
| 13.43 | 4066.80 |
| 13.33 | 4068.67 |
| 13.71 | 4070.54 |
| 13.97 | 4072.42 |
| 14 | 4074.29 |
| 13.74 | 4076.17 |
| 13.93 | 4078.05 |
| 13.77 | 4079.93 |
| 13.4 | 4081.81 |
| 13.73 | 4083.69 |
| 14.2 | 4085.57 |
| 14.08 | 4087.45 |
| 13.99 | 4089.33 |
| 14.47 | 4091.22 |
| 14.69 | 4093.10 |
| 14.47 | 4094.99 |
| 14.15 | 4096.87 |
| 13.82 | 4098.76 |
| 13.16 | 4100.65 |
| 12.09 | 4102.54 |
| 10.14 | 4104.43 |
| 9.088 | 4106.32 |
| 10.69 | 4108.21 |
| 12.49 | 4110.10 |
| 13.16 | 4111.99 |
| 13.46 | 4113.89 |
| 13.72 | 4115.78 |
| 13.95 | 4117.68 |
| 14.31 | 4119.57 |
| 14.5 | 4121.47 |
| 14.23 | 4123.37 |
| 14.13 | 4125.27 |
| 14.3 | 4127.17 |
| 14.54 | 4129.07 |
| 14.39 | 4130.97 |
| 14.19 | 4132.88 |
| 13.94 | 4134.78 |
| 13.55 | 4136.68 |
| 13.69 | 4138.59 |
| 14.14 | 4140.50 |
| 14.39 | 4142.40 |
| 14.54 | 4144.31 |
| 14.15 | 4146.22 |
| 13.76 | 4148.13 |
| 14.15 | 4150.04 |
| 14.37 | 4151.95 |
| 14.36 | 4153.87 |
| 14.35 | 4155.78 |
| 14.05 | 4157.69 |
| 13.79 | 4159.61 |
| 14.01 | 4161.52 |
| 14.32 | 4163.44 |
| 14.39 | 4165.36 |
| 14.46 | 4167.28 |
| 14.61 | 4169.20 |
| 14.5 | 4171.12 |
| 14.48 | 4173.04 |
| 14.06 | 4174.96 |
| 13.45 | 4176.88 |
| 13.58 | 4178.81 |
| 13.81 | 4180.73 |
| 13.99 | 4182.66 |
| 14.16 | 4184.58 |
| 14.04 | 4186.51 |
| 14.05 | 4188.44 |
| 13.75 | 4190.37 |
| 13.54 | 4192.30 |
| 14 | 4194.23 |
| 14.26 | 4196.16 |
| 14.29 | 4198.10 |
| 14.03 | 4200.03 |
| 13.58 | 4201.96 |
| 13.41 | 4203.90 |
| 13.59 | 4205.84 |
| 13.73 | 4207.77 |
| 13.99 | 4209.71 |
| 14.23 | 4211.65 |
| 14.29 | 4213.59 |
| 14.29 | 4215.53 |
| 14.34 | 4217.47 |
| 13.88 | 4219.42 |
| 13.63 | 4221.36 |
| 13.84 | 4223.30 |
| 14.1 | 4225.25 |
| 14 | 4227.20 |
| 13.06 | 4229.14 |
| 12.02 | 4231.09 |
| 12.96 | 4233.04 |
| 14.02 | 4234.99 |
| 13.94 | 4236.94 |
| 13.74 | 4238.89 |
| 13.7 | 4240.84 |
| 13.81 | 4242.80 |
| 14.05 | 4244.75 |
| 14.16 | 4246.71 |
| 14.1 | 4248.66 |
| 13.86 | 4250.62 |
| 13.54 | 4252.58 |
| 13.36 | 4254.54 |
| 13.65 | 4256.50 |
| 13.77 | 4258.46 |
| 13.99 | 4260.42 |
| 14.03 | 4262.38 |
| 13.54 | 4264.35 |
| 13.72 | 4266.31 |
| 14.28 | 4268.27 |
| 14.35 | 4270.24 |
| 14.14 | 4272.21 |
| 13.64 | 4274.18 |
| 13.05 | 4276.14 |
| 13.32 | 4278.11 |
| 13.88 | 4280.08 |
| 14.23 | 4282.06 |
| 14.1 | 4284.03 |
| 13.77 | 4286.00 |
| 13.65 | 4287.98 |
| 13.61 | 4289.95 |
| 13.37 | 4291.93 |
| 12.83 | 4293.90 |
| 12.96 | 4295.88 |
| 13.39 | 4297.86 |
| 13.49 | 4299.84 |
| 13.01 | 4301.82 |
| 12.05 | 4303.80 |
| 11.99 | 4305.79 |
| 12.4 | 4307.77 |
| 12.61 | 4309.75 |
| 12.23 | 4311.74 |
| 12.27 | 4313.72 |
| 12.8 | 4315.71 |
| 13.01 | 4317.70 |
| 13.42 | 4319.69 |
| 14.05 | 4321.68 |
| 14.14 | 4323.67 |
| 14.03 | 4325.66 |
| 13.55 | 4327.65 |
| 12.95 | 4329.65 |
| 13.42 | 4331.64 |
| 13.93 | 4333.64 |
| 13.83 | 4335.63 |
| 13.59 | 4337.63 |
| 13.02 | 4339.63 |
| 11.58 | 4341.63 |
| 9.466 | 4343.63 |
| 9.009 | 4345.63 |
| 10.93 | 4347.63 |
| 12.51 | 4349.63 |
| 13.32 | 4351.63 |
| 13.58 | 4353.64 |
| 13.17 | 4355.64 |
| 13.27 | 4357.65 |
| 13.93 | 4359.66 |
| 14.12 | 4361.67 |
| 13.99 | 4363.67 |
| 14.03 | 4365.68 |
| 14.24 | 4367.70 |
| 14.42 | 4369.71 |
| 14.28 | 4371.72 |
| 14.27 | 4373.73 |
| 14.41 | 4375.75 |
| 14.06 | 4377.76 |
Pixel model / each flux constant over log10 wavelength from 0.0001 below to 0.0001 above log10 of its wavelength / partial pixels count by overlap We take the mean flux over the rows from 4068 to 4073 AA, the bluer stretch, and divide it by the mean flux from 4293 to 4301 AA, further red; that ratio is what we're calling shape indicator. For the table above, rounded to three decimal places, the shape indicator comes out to 1.038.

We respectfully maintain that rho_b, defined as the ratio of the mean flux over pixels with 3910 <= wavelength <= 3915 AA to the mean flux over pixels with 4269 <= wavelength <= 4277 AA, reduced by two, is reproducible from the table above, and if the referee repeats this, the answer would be -1.05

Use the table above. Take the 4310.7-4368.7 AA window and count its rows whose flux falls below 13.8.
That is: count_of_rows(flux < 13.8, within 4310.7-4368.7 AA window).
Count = 19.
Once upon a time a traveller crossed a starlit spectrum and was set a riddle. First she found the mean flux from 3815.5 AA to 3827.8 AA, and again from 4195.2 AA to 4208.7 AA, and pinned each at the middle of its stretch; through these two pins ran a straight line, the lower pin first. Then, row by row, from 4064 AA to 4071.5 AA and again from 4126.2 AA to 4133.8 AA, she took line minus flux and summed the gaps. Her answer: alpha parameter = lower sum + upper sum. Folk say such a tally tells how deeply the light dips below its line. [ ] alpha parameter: -4.0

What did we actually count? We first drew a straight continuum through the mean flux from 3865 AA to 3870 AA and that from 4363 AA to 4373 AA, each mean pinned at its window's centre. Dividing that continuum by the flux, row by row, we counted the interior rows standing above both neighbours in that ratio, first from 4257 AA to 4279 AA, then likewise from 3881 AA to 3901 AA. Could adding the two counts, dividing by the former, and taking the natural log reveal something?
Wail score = 0.41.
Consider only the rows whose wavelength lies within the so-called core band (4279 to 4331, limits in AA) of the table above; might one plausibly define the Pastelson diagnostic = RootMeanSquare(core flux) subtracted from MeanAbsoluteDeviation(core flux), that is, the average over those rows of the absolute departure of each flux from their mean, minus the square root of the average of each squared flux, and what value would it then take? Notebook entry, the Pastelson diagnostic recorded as -12.66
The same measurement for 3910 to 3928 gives -12.70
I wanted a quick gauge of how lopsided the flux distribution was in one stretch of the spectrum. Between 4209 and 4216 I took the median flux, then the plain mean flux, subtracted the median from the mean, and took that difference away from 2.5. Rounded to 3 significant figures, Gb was 2.56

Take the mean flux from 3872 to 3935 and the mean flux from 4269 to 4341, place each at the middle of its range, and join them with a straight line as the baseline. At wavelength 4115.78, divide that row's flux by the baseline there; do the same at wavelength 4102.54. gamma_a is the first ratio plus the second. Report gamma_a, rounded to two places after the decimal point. 2.02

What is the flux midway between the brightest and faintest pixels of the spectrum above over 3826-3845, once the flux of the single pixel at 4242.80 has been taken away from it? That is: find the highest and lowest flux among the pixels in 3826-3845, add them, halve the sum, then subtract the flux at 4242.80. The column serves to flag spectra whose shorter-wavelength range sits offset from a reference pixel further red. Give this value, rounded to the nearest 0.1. -3.9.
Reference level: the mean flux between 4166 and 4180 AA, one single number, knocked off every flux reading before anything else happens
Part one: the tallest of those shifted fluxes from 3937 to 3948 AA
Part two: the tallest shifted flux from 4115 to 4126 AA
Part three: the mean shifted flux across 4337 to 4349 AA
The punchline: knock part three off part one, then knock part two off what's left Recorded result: 0.3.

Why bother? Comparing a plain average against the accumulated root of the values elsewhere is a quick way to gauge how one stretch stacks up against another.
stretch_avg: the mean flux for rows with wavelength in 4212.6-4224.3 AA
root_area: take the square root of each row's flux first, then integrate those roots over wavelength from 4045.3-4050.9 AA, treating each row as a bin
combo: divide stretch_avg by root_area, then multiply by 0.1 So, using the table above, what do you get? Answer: 0.068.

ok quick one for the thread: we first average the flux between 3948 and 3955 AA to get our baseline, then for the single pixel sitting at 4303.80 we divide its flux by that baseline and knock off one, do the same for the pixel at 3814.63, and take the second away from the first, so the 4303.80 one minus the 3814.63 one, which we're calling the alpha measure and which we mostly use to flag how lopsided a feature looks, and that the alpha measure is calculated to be -0.119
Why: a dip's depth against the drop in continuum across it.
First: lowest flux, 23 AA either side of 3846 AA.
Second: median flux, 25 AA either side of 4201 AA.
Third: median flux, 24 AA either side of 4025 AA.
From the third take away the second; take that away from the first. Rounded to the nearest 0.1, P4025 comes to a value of 7.3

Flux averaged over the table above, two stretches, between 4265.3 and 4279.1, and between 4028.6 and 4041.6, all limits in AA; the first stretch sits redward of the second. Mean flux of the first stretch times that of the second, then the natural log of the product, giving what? 5.26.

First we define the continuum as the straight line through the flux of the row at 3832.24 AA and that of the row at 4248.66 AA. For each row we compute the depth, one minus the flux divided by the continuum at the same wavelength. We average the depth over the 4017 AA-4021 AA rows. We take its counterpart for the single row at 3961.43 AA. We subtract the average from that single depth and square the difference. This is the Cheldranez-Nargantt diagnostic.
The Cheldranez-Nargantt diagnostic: 0.010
